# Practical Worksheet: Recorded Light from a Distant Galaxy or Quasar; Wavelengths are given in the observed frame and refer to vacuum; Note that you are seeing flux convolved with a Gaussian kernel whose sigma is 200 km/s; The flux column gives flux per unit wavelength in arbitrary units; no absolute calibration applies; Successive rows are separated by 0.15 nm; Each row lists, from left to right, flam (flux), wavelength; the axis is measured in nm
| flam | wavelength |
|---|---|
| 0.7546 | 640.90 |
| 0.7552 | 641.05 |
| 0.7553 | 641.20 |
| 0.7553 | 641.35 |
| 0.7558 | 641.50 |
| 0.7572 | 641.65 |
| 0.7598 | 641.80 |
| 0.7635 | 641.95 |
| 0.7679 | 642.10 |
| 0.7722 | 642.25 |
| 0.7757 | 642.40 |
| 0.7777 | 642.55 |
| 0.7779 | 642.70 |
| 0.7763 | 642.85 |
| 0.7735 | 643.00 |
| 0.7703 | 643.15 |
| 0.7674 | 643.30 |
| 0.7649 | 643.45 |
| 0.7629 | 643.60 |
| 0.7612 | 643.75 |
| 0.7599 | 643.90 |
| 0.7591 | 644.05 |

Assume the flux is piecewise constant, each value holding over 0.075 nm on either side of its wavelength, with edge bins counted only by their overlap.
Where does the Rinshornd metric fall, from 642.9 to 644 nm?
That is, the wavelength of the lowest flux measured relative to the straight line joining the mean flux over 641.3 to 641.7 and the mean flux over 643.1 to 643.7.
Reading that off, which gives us 643.90 nm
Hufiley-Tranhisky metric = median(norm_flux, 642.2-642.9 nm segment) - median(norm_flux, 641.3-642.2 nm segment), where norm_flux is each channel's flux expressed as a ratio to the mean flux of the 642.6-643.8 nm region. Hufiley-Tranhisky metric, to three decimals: 0.023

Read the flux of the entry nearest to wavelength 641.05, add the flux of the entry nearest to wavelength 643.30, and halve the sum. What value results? 0.761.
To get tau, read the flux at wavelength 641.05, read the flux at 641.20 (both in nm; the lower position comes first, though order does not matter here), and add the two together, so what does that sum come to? 1.51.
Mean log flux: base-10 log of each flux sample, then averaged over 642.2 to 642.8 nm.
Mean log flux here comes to -0.110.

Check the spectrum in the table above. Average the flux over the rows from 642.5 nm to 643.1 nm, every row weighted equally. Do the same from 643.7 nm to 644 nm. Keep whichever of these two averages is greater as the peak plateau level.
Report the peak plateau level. 0.776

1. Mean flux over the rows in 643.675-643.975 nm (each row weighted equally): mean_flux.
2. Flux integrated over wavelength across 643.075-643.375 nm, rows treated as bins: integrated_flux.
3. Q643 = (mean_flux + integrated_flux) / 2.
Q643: 0.496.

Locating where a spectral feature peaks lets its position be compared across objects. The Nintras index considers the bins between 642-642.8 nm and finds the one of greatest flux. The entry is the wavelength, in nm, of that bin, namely 642.70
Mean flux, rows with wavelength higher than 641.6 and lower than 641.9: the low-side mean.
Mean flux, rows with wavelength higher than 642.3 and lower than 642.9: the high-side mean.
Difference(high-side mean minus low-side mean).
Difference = 0.018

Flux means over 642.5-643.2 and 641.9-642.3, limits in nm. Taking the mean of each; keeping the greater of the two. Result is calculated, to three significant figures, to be 0.775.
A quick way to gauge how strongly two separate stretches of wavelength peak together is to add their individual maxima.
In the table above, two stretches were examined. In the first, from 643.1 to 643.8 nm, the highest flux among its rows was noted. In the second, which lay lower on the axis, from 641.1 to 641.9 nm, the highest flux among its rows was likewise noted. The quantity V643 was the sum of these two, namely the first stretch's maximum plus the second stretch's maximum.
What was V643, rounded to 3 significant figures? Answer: 1.53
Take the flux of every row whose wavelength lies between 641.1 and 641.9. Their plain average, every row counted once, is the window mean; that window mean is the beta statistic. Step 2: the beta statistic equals 0.757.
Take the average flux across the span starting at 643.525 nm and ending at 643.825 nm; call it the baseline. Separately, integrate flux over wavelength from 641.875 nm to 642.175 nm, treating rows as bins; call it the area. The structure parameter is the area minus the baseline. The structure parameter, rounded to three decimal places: -0.532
